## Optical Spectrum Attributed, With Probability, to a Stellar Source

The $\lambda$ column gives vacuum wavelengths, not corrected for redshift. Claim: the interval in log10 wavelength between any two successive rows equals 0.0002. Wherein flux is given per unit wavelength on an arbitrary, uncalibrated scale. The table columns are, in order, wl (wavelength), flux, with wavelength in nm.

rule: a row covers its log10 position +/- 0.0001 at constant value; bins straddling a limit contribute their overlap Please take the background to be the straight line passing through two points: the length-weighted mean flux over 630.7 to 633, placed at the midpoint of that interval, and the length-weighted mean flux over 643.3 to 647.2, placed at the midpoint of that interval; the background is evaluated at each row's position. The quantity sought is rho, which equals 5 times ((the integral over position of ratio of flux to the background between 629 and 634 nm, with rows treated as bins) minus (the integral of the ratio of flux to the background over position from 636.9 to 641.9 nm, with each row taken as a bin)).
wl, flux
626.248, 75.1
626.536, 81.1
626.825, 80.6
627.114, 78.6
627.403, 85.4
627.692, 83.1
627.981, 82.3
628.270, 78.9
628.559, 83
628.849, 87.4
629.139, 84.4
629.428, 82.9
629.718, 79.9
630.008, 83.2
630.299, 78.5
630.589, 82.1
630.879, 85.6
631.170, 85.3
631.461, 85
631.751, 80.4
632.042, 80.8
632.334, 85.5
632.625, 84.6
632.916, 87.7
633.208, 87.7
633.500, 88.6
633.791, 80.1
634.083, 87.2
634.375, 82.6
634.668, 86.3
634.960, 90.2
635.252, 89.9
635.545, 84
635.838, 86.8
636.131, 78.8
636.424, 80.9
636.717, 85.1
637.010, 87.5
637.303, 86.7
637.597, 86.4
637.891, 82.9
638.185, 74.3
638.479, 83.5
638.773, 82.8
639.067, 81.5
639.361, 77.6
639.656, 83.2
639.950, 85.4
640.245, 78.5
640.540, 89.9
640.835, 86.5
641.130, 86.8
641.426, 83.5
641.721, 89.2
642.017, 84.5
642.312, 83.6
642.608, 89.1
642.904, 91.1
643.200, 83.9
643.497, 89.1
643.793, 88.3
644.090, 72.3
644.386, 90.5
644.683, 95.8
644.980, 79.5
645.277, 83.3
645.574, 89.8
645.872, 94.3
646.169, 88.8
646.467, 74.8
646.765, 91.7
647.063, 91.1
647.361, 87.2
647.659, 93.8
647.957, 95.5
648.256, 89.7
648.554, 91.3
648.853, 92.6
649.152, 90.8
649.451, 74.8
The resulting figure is 0.4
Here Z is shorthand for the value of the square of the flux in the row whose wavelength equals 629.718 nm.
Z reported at 6384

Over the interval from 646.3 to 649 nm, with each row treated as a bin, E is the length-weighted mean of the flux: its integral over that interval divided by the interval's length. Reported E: 89.7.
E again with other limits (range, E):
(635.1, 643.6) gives 84.6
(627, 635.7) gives 84.1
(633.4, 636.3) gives 85.4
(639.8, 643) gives 86.1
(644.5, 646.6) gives 86.7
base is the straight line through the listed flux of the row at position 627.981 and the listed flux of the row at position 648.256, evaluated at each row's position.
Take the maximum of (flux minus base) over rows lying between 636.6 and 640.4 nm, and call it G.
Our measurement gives 2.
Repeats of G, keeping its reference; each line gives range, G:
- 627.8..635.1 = 5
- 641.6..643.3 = 3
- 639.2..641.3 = 3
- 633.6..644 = 5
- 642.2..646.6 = 7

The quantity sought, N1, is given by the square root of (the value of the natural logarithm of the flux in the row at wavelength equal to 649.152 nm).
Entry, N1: 2.12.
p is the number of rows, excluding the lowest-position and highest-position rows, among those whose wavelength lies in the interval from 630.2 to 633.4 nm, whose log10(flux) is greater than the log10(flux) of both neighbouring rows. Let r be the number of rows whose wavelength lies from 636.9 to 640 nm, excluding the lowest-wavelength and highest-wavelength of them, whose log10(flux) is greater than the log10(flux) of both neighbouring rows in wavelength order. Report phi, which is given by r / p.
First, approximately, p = 2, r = 1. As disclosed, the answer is 0.5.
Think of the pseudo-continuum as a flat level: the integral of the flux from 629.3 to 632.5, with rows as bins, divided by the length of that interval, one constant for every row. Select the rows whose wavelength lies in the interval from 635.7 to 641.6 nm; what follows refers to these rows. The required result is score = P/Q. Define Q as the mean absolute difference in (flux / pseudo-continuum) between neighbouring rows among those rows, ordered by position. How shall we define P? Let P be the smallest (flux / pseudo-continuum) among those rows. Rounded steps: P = 0.90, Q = 0.050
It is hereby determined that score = 18.1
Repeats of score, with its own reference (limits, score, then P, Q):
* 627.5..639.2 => 22.6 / 0.90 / 0.040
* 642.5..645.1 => 8.1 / 0.87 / 0.107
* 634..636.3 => 18.9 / 0.95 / 0.050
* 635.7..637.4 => 22.5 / 0.95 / 0.042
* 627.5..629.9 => 27.3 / 0.95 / 0.035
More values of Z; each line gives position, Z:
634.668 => 7448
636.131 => 6209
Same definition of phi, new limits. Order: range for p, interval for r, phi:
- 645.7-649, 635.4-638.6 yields 1.0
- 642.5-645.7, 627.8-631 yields 0.7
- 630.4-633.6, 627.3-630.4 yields 1.0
